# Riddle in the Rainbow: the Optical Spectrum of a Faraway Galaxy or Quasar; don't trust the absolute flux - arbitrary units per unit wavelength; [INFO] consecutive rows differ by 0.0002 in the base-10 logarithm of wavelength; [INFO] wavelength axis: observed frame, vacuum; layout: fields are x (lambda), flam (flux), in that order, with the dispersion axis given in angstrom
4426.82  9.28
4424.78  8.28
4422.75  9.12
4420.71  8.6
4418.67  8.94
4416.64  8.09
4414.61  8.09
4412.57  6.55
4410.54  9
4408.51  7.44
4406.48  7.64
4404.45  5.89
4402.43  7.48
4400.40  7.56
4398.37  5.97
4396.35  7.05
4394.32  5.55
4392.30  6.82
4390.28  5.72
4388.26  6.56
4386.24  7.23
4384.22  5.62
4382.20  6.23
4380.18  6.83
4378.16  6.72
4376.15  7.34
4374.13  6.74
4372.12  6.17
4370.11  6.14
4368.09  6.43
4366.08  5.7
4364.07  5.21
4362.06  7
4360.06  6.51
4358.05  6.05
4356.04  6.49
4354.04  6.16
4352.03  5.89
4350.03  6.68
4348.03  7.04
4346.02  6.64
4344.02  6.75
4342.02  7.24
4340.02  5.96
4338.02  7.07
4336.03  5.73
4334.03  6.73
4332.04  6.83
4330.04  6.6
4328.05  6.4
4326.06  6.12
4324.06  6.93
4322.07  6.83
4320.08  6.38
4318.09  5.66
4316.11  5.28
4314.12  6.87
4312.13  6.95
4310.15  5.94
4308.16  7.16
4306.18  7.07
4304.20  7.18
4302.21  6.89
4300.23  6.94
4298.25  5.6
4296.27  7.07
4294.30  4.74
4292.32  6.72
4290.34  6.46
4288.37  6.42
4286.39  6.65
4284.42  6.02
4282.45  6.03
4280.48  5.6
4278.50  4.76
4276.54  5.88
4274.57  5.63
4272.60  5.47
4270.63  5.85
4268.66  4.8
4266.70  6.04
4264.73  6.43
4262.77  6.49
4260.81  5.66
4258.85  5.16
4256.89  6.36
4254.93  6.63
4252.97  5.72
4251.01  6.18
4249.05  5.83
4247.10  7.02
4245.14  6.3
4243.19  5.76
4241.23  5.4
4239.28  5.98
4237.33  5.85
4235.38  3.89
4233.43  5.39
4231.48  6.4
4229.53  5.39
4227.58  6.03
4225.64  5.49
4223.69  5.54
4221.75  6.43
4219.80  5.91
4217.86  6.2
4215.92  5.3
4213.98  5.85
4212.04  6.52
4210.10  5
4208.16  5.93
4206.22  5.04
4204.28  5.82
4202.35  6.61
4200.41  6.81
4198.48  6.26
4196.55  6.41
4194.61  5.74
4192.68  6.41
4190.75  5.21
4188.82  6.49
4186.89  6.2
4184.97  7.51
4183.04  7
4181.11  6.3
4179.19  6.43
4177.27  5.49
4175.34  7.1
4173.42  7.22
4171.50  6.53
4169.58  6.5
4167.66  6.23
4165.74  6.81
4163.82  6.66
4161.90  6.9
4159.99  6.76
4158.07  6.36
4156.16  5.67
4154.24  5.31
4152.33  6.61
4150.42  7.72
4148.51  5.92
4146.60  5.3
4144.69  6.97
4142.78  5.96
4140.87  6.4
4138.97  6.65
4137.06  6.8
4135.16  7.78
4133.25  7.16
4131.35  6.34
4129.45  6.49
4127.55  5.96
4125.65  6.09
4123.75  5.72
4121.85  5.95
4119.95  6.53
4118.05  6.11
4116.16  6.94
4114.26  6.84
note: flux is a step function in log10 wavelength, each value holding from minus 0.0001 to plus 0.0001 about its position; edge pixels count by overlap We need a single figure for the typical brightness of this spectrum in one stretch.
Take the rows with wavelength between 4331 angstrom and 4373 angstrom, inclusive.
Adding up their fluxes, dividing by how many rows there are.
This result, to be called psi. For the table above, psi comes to 6.40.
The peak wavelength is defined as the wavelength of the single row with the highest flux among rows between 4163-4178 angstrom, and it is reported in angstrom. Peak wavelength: 4173.42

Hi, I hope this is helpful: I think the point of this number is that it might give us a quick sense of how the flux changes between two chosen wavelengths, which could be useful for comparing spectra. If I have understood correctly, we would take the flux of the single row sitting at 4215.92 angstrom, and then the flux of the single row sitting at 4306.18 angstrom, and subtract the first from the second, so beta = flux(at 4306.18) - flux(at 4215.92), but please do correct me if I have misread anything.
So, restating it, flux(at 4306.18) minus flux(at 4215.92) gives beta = 1.8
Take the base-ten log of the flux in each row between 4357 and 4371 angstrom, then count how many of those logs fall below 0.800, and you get 4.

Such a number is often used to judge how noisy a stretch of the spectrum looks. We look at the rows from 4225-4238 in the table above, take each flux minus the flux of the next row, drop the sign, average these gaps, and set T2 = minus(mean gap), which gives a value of -1.11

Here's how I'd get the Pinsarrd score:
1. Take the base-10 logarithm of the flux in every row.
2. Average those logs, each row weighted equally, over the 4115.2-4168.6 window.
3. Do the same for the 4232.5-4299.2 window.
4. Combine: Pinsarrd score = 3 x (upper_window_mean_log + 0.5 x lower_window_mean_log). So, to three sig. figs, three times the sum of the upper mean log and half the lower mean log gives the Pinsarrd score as 3.51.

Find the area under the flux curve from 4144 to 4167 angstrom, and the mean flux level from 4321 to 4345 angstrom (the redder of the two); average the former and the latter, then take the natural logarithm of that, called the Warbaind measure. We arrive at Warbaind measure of 4.34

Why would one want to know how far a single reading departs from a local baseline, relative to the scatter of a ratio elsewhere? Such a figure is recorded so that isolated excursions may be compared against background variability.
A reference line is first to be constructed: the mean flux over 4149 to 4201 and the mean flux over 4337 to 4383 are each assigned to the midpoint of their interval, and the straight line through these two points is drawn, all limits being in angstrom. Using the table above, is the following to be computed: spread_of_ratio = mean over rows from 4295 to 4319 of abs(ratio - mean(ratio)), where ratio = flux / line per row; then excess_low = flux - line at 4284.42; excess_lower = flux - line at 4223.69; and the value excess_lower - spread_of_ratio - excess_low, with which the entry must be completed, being -0.6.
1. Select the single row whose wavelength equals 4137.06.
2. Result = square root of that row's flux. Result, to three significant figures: 2.61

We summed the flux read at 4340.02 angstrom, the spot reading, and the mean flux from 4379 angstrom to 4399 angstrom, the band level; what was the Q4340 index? 12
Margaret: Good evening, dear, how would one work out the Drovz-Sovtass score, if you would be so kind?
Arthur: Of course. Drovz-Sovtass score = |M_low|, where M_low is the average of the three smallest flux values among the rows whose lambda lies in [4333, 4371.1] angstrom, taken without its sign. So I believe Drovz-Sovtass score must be 5.55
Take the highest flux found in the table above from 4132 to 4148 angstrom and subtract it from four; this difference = -3.8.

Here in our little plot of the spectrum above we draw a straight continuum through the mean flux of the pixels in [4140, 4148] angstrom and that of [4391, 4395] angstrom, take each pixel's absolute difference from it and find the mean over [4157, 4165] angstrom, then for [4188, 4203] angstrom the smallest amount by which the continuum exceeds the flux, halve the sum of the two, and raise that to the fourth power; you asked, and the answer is 0.000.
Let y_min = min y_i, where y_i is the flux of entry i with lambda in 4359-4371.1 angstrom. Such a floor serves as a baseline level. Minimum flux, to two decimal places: 5.21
